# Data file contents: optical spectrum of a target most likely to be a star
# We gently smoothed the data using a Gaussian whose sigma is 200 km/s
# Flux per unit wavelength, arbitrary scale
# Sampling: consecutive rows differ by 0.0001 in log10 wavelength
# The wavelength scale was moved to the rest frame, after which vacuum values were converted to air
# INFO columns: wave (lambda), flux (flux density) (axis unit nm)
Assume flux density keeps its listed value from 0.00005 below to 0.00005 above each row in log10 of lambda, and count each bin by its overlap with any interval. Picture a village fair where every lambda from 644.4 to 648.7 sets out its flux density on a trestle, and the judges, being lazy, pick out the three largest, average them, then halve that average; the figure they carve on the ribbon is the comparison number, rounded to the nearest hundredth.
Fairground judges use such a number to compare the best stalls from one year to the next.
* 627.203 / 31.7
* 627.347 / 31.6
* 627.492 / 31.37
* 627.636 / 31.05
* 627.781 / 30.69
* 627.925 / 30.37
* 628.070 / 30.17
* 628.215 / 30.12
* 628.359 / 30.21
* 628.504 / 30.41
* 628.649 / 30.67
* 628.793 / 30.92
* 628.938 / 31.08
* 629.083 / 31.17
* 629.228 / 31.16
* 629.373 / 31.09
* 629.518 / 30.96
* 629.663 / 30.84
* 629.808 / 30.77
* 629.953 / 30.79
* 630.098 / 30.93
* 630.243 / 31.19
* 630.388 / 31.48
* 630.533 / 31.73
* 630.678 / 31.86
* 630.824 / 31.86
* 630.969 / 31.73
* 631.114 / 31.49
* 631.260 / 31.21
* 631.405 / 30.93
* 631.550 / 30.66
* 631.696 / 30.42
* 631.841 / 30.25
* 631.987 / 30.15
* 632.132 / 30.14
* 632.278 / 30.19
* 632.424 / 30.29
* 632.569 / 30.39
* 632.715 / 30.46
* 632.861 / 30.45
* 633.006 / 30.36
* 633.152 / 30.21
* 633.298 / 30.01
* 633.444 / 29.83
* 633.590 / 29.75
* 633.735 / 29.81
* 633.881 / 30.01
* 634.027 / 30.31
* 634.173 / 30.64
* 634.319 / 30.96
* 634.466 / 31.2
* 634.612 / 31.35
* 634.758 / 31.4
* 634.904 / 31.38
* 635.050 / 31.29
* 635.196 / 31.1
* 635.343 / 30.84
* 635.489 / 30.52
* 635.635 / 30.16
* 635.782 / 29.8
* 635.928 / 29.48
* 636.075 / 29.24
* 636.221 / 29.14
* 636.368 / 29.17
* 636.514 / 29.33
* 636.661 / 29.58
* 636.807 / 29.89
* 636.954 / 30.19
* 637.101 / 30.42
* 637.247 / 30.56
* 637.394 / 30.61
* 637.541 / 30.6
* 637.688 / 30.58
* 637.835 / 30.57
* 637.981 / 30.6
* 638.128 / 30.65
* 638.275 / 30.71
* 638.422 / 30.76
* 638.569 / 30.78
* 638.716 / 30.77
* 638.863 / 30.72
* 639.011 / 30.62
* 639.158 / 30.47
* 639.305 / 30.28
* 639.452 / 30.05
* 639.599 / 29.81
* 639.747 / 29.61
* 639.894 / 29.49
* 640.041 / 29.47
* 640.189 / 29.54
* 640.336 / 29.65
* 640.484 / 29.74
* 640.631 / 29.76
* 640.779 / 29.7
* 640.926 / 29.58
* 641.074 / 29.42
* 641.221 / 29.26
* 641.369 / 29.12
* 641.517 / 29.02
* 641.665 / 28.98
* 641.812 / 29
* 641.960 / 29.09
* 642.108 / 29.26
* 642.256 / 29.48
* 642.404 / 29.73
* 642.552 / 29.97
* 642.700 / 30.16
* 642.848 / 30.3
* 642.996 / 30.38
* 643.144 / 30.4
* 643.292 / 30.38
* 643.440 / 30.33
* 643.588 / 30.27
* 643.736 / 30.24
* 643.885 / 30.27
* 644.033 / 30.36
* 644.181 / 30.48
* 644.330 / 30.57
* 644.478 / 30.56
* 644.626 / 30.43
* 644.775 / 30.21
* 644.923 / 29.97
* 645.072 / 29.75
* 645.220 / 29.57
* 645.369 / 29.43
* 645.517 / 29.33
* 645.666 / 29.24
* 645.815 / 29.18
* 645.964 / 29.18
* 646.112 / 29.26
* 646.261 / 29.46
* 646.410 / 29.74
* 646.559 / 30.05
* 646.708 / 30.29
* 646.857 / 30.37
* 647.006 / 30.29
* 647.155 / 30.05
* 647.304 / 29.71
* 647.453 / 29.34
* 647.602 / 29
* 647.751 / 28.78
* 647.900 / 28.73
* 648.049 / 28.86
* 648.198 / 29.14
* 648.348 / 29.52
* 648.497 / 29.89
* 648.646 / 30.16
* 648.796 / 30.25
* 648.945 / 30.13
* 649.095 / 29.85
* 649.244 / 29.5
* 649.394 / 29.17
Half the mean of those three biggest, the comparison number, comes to 15.23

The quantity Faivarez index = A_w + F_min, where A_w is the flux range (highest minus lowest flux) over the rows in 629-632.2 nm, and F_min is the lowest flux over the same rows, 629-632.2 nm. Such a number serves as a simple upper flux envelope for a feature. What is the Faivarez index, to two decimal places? 31.86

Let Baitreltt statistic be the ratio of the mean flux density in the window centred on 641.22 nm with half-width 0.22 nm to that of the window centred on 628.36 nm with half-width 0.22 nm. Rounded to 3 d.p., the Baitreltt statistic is 0.968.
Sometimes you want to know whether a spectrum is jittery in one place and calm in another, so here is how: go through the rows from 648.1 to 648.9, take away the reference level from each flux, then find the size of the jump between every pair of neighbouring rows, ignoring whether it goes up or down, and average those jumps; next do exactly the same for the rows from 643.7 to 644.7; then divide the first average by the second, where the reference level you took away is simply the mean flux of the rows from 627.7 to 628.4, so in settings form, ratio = 3.5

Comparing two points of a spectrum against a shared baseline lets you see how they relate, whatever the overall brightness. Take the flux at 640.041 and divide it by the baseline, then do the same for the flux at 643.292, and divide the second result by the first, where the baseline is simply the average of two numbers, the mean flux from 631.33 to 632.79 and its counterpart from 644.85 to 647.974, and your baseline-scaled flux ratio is 1.03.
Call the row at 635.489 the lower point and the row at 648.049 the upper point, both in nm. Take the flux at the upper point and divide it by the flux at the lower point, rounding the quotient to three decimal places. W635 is 0.946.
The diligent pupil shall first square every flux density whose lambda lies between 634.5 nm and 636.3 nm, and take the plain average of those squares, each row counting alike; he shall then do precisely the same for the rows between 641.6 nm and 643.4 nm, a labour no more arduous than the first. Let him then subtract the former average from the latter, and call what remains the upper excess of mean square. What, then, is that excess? -43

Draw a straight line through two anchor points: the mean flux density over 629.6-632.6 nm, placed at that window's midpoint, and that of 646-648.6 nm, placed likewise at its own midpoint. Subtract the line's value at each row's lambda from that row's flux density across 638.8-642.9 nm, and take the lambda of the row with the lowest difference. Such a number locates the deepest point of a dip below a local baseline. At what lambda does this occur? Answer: 641.665 nm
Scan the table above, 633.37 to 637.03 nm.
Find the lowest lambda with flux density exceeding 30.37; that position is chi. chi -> 634.173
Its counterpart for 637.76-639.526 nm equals 637.835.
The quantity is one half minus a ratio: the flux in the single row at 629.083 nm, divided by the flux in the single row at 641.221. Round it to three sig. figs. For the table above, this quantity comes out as -0.565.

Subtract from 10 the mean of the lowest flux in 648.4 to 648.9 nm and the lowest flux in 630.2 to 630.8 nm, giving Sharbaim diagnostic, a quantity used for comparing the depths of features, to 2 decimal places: -20.54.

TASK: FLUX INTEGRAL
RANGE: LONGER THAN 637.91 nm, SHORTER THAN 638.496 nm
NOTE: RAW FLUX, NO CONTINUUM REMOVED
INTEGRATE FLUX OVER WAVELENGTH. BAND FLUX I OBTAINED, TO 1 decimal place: 18.0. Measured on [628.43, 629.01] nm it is 17.8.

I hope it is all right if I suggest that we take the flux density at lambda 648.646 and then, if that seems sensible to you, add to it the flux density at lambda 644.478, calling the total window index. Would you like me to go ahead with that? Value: 60.7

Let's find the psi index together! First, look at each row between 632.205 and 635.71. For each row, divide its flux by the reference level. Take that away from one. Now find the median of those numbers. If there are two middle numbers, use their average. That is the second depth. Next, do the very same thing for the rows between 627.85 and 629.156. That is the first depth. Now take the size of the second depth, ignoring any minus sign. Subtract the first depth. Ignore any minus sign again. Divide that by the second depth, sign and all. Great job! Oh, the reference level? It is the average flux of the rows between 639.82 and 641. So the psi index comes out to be -2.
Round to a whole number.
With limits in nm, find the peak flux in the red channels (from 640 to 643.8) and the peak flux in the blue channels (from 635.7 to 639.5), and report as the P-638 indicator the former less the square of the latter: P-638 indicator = -917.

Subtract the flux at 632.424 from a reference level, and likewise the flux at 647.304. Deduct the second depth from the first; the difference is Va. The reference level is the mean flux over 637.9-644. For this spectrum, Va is -0.6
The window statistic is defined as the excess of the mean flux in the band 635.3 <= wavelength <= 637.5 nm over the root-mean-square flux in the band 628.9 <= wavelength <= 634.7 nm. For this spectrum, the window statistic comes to -0.83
